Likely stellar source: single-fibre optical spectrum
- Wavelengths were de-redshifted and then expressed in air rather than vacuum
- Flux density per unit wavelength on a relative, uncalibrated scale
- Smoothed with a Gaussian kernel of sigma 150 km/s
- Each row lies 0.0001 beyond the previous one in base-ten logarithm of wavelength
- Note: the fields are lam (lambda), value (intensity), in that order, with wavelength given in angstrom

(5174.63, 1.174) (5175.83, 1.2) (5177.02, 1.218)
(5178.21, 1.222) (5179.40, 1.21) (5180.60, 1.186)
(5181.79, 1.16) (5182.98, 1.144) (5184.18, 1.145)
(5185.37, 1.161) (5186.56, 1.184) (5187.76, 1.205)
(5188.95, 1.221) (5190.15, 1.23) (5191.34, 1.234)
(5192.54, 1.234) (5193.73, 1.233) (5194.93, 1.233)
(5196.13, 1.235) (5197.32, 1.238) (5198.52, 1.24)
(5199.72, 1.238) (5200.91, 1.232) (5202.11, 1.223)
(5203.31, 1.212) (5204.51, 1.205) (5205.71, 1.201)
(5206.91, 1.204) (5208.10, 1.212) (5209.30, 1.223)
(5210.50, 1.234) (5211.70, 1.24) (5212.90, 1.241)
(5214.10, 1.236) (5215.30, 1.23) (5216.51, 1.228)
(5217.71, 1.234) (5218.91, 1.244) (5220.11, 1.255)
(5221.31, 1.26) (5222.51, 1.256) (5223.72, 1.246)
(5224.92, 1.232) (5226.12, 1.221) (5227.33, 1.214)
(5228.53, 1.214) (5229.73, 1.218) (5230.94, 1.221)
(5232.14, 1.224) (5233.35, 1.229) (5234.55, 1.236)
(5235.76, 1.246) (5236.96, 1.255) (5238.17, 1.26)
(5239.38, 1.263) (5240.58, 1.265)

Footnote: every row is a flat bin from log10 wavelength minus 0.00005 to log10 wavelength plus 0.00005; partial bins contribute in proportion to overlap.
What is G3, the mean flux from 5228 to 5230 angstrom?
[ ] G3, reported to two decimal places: 1.22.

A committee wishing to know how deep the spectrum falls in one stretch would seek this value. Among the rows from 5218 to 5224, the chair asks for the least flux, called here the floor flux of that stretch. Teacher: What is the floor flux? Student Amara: 1.244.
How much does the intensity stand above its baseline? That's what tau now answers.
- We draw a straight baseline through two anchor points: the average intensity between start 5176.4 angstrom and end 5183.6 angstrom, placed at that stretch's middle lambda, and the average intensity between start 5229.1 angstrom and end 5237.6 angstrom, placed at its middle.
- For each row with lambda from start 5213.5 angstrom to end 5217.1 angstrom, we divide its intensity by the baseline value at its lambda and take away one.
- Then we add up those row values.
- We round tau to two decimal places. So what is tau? 0.03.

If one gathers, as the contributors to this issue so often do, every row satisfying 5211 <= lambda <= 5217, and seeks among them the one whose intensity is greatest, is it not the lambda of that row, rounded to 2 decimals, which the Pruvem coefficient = 5212.90 angstrom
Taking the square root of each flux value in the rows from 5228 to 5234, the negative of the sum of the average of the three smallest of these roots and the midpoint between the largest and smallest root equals -2.21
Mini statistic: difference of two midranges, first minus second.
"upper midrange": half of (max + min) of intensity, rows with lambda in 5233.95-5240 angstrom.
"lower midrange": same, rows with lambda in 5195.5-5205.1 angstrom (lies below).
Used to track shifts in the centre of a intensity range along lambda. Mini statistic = 0.027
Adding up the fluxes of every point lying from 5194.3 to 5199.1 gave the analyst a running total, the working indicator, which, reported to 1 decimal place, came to 4.9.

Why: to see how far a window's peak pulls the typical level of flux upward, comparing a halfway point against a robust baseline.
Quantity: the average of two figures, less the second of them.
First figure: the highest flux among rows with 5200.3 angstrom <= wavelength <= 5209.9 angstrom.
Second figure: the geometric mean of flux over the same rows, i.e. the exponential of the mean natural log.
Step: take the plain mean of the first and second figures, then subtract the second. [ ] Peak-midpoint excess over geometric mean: 0.0090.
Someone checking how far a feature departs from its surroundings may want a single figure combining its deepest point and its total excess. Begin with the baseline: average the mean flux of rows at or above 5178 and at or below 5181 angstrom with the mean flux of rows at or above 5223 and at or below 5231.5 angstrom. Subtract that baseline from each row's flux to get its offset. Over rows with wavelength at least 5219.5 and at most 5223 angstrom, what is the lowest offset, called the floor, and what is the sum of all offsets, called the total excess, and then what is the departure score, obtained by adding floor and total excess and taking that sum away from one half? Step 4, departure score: 0.33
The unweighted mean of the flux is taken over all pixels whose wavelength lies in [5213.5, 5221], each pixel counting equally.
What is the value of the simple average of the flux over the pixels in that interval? 1.24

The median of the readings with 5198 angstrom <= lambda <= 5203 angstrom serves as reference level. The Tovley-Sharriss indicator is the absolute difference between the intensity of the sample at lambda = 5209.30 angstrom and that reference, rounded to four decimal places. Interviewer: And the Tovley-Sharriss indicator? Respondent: 0.0120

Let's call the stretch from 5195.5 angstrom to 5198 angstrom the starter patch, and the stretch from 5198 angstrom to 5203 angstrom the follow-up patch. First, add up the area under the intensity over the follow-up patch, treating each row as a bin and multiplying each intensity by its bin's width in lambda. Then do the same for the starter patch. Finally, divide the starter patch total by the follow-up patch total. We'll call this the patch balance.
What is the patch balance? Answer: 0.5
